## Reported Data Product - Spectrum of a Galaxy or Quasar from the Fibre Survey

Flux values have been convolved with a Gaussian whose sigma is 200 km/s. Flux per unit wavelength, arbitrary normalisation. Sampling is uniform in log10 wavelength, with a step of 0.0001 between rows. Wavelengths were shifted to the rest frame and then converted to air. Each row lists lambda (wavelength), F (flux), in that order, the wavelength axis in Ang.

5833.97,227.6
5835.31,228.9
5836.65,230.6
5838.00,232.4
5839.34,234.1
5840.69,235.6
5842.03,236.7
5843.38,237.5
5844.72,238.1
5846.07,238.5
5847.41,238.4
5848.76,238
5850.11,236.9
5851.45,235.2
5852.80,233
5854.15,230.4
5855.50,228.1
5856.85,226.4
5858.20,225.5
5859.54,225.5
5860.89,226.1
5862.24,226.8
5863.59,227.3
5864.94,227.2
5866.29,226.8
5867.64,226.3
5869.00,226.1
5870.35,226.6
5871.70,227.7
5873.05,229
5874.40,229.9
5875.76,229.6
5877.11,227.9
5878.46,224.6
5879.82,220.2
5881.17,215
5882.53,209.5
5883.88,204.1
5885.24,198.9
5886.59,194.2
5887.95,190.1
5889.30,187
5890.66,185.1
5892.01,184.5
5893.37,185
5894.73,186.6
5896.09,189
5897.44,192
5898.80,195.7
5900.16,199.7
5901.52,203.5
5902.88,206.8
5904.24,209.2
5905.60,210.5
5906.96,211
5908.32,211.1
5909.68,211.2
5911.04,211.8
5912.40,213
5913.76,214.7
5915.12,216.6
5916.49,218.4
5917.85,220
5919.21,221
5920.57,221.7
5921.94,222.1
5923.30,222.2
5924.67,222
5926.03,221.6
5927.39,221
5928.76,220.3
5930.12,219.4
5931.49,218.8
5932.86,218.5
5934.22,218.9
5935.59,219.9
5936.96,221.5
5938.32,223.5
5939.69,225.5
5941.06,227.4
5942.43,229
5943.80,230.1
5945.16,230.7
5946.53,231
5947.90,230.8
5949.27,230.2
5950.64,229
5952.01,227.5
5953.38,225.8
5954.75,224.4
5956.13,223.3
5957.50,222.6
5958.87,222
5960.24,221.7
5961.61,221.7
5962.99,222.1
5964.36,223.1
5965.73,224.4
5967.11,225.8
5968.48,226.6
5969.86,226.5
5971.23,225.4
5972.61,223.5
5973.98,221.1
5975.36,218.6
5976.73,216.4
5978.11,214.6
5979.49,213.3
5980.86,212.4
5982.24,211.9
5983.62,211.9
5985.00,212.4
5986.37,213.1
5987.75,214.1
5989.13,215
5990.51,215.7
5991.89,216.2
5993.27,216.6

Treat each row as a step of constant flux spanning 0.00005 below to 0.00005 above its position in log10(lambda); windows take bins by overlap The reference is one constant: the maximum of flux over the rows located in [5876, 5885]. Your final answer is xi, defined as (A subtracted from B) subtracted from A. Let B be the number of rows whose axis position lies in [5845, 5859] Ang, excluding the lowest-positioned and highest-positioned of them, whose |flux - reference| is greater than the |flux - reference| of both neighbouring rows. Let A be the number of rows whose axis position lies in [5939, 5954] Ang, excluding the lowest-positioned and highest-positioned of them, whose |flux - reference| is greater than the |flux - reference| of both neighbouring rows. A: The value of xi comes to 2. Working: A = 1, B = 0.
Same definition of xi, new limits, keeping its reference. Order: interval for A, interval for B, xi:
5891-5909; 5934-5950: -1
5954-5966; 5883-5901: -1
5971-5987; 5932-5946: 0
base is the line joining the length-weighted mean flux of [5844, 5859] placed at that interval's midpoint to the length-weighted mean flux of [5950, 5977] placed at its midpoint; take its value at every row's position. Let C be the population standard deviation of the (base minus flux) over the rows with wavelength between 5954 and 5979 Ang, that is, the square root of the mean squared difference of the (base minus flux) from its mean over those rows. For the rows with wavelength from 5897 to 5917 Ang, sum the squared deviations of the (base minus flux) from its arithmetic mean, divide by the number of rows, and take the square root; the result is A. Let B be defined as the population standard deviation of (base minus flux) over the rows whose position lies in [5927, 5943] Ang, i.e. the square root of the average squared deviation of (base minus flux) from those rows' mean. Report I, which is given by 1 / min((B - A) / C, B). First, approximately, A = 8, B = 4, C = 2.9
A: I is -0.7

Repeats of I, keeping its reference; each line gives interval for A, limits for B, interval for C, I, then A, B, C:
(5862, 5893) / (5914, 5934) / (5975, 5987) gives -0.1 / 16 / 2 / 1.9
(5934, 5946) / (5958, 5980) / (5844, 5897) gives -19.6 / 4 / 4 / 16.5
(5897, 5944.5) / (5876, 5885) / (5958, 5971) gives -1.3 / 10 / 8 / 2.3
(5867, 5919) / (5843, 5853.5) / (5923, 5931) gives -0.1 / 14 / 2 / 0.8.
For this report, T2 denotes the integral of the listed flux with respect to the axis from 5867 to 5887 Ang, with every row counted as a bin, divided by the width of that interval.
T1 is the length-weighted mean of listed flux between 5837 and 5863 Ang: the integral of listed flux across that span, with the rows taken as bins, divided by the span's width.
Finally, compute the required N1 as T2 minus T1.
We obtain -13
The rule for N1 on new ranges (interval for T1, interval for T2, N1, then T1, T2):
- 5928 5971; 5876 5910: -22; 225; 202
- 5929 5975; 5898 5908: -19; 225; 205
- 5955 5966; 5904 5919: -9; 223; 214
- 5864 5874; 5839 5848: 10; 227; 237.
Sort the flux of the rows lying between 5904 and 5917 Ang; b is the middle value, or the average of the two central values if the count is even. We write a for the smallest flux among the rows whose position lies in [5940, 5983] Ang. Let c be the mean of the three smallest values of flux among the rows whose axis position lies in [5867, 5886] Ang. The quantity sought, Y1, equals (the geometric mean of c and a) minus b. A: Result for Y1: -4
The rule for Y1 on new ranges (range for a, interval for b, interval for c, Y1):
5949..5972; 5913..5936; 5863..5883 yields -2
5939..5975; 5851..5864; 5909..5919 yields -11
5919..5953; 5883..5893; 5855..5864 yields 32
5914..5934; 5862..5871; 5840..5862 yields -6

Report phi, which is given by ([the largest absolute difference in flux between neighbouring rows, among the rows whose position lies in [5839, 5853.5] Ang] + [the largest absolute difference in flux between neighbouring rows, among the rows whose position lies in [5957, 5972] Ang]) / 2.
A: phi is 1.8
